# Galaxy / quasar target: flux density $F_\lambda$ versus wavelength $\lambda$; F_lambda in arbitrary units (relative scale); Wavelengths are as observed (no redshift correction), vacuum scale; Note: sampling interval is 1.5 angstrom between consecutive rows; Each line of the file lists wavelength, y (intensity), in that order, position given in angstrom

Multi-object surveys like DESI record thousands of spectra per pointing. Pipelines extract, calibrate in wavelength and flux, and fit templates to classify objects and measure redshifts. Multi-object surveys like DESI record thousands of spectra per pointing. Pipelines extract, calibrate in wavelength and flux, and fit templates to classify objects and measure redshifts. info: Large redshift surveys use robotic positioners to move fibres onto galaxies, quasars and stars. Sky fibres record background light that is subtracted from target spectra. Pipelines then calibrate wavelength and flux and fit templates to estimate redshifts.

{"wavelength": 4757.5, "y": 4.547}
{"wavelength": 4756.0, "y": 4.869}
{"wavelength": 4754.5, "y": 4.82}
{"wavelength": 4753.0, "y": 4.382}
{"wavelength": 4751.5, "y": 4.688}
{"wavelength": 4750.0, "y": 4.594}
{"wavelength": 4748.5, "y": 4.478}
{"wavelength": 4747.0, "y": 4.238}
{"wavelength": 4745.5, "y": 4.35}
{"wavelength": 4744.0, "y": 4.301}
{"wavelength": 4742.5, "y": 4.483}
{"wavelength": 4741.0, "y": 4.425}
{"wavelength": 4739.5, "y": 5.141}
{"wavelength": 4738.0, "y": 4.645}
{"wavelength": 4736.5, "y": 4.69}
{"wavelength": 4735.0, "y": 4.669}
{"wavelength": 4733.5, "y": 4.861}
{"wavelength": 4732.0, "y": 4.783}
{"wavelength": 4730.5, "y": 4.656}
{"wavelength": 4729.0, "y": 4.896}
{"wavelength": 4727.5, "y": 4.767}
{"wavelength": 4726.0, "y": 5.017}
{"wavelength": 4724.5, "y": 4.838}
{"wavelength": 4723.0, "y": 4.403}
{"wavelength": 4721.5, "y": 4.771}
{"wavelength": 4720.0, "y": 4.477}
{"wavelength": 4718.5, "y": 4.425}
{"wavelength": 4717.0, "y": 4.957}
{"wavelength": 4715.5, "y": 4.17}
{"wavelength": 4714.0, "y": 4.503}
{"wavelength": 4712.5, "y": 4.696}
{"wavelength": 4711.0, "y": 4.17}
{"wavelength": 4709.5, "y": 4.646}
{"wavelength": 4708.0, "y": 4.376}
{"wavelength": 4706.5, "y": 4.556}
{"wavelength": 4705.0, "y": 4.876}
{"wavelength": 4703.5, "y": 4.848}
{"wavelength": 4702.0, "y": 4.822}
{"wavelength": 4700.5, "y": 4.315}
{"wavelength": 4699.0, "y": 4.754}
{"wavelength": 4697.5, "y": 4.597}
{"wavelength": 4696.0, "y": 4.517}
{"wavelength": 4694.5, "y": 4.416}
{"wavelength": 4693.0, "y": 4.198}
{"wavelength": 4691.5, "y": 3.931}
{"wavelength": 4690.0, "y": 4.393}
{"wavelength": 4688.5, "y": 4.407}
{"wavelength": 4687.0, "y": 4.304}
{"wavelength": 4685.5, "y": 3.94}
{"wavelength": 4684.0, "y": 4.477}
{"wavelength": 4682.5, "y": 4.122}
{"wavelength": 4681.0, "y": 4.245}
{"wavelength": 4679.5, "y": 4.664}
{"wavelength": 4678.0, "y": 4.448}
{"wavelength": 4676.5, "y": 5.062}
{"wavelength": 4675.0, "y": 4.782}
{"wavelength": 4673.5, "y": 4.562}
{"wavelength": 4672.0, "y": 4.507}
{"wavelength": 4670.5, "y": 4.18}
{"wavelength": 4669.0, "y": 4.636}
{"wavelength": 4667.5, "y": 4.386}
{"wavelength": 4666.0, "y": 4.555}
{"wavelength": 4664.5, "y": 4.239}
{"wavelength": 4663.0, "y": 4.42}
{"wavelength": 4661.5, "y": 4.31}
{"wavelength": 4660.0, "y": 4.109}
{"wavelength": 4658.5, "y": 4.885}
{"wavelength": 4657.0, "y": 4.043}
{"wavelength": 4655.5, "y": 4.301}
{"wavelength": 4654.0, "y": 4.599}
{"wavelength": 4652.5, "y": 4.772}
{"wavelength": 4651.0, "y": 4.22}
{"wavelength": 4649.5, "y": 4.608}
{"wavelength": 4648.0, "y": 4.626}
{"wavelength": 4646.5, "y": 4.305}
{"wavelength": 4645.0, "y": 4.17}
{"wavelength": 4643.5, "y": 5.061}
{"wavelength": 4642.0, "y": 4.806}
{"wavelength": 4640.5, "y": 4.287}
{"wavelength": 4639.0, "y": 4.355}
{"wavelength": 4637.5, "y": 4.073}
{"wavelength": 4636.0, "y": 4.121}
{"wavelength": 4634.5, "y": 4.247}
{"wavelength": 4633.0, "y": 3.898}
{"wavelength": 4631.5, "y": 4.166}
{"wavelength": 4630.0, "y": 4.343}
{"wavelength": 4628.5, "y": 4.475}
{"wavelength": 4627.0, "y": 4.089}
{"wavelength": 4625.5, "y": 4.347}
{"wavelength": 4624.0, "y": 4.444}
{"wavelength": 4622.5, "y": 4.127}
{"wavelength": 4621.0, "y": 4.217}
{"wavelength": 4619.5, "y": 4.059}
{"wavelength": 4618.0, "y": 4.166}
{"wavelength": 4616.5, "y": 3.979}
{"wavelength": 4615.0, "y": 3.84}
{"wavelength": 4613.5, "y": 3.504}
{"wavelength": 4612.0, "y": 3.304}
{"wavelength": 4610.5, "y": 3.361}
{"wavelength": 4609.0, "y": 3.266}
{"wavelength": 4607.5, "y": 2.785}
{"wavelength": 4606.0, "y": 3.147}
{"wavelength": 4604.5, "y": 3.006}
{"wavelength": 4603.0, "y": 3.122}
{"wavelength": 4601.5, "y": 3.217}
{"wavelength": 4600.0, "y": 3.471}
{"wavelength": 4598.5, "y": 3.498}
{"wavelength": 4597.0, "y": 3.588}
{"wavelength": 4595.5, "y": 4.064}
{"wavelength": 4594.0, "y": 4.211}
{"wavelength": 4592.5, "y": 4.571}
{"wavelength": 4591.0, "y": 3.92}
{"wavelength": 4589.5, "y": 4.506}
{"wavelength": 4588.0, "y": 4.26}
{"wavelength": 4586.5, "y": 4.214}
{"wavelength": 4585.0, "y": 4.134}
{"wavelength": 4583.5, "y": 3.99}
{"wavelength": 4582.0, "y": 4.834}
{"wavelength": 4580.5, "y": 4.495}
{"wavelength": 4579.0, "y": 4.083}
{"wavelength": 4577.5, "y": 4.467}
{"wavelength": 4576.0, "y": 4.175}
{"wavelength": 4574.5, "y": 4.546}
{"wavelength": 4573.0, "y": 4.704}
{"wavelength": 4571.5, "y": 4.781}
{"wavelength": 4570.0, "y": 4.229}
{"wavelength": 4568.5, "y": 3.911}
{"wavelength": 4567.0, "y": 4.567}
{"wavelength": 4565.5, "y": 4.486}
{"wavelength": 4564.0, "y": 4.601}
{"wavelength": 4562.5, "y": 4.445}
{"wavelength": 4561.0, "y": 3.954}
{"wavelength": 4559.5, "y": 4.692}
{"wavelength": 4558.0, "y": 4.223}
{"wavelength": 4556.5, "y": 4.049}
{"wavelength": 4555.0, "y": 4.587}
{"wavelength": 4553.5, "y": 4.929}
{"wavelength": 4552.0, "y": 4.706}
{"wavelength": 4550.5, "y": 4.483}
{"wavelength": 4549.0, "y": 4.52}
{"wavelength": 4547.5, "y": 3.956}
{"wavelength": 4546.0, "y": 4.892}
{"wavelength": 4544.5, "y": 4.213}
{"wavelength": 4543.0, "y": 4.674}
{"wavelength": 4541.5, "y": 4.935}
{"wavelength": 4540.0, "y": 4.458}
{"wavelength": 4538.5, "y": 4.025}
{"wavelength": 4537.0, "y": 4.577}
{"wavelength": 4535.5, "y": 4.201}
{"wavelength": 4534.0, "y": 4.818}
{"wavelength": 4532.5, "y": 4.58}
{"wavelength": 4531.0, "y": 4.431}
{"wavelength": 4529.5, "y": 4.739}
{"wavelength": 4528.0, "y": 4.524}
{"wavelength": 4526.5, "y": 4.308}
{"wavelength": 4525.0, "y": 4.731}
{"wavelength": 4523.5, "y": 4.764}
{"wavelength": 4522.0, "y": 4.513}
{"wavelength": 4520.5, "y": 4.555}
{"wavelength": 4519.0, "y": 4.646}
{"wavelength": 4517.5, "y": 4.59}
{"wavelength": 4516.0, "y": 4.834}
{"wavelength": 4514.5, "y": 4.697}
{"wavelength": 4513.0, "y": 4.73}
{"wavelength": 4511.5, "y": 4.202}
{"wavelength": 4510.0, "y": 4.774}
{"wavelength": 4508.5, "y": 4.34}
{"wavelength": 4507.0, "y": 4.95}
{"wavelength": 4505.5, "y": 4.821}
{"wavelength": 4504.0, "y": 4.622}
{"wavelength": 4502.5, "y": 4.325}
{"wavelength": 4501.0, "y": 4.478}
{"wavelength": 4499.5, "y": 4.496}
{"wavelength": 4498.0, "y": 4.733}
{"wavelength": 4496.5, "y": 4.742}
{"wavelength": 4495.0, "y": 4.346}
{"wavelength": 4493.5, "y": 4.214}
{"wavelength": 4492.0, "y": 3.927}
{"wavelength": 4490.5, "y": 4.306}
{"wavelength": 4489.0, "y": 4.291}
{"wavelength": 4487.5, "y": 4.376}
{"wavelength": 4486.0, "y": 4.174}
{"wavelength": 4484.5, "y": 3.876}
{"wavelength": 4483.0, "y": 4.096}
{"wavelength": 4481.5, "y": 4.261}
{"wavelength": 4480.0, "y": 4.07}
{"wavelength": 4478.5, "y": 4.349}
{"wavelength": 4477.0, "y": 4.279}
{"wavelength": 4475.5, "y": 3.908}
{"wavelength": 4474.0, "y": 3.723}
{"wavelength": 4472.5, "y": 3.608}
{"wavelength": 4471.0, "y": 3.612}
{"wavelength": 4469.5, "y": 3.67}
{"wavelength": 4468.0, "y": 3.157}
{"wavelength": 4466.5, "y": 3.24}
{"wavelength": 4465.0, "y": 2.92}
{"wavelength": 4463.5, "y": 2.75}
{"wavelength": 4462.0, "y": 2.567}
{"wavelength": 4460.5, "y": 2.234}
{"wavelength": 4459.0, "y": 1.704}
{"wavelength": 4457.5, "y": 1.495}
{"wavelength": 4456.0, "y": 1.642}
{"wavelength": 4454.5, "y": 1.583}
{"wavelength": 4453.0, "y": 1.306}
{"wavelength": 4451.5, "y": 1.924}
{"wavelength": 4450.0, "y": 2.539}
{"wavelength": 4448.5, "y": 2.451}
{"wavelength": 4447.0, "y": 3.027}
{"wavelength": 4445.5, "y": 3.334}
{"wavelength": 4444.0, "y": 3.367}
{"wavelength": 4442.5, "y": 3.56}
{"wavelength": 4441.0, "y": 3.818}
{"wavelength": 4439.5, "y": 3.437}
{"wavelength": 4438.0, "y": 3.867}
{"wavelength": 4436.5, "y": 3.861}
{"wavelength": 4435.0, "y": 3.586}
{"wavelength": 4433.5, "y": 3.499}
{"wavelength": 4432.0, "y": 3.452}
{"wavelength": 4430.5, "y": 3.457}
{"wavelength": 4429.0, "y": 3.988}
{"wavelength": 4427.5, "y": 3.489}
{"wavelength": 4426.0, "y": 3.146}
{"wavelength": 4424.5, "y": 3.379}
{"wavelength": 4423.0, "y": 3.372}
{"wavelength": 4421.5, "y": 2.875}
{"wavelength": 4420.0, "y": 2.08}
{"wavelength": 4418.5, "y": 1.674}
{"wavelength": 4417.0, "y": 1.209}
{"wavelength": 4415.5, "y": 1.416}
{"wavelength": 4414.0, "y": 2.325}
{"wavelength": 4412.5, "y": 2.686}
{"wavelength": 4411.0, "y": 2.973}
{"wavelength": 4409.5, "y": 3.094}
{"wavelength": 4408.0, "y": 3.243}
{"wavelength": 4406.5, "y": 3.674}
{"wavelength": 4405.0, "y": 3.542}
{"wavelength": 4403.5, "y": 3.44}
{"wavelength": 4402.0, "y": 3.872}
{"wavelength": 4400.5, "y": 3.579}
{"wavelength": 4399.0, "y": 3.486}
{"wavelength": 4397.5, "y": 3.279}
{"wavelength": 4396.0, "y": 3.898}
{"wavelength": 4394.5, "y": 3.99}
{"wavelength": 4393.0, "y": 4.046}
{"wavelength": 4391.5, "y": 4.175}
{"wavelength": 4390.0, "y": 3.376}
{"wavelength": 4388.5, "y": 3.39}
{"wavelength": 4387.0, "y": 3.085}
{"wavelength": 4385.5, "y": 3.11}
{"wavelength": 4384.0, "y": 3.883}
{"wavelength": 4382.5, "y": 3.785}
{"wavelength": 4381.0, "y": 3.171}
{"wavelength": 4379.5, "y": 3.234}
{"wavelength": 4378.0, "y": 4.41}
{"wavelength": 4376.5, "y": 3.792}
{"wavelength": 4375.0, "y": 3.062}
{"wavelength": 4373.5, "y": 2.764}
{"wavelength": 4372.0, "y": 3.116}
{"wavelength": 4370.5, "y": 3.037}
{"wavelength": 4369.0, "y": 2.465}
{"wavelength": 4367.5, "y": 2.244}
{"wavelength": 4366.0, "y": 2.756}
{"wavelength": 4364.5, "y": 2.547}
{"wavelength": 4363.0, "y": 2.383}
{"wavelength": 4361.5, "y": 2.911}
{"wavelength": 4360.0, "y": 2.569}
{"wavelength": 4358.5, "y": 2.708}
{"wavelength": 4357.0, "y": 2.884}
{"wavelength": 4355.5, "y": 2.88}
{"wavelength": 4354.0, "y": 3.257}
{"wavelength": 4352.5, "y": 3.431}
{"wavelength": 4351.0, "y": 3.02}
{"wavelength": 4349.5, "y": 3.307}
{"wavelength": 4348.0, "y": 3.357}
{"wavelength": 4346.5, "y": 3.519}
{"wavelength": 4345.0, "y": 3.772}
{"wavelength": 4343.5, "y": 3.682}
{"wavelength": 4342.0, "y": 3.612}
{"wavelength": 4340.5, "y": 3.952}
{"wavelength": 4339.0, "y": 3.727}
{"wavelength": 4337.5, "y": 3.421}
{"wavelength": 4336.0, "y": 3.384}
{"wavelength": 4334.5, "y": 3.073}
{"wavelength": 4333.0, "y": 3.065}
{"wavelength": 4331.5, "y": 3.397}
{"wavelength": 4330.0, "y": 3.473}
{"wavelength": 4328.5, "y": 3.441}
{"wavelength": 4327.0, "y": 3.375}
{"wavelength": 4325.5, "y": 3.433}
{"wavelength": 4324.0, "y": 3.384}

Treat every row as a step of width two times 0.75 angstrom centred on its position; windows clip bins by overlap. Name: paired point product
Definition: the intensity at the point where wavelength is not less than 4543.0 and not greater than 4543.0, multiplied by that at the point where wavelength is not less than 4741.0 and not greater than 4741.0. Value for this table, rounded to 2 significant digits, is 21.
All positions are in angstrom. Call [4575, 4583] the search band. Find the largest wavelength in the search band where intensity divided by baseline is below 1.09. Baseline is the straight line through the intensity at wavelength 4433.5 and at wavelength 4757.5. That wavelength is 4579.0 angstrom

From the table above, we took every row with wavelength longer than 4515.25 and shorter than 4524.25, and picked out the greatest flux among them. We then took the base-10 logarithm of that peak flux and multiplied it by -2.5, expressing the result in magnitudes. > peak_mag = -1.71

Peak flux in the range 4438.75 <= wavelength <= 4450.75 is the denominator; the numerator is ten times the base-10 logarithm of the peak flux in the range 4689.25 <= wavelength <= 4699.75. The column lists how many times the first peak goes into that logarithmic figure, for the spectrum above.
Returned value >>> 1.8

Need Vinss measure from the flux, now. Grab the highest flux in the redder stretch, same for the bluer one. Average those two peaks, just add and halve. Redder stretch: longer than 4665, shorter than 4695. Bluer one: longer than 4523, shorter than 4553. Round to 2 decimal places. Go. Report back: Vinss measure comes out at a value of 5.00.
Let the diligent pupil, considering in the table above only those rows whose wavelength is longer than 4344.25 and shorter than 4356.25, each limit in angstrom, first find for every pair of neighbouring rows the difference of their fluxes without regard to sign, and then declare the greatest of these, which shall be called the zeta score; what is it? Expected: 0.41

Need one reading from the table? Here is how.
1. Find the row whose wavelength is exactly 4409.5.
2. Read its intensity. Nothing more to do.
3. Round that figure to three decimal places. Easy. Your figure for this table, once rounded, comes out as 3.094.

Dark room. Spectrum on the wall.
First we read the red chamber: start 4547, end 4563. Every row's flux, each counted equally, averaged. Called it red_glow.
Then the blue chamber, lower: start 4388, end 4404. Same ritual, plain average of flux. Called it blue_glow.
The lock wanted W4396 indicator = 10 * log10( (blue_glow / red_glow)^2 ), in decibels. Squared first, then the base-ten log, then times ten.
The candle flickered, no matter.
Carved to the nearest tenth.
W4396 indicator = -1.6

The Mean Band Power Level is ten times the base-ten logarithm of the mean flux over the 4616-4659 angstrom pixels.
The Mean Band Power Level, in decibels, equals 6.37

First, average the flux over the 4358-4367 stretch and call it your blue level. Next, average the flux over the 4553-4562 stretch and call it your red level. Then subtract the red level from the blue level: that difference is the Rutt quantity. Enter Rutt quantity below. -1.8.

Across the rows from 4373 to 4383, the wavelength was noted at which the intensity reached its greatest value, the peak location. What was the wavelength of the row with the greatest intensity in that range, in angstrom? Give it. 4378.0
